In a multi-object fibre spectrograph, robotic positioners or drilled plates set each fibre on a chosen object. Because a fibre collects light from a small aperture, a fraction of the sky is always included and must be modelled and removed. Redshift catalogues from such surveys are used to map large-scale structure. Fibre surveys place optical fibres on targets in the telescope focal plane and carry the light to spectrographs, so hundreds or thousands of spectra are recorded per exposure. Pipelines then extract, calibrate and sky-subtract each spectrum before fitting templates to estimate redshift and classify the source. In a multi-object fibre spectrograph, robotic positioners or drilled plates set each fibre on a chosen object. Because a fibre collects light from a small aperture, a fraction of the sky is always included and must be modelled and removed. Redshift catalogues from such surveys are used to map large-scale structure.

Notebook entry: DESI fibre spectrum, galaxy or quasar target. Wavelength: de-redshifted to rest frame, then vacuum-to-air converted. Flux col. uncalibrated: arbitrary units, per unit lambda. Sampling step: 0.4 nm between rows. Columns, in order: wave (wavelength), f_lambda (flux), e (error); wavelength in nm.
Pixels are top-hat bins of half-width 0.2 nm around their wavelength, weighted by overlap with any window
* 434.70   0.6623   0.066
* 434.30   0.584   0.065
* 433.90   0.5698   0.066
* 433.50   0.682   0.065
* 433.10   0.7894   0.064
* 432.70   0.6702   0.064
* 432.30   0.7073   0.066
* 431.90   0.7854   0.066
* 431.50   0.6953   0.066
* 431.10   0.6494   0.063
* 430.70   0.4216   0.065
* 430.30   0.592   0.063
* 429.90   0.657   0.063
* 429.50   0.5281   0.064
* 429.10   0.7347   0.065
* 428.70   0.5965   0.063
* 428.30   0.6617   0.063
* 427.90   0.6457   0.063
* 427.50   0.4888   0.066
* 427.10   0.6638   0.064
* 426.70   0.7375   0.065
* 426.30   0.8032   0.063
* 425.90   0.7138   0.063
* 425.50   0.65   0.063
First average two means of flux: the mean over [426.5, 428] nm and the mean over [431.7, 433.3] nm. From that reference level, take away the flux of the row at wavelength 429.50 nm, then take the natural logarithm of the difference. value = -1.8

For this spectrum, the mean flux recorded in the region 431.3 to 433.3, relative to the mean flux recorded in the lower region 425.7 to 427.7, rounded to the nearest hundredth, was 1.07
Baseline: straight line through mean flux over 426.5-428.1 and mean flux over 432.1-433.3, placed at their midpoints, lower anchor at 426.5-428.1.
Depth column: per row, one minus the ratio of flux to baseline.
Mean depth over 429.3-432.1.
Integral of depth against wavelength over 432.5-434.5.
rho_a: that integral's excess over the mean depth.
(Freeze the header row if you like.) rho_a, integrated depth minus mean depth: 0.10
